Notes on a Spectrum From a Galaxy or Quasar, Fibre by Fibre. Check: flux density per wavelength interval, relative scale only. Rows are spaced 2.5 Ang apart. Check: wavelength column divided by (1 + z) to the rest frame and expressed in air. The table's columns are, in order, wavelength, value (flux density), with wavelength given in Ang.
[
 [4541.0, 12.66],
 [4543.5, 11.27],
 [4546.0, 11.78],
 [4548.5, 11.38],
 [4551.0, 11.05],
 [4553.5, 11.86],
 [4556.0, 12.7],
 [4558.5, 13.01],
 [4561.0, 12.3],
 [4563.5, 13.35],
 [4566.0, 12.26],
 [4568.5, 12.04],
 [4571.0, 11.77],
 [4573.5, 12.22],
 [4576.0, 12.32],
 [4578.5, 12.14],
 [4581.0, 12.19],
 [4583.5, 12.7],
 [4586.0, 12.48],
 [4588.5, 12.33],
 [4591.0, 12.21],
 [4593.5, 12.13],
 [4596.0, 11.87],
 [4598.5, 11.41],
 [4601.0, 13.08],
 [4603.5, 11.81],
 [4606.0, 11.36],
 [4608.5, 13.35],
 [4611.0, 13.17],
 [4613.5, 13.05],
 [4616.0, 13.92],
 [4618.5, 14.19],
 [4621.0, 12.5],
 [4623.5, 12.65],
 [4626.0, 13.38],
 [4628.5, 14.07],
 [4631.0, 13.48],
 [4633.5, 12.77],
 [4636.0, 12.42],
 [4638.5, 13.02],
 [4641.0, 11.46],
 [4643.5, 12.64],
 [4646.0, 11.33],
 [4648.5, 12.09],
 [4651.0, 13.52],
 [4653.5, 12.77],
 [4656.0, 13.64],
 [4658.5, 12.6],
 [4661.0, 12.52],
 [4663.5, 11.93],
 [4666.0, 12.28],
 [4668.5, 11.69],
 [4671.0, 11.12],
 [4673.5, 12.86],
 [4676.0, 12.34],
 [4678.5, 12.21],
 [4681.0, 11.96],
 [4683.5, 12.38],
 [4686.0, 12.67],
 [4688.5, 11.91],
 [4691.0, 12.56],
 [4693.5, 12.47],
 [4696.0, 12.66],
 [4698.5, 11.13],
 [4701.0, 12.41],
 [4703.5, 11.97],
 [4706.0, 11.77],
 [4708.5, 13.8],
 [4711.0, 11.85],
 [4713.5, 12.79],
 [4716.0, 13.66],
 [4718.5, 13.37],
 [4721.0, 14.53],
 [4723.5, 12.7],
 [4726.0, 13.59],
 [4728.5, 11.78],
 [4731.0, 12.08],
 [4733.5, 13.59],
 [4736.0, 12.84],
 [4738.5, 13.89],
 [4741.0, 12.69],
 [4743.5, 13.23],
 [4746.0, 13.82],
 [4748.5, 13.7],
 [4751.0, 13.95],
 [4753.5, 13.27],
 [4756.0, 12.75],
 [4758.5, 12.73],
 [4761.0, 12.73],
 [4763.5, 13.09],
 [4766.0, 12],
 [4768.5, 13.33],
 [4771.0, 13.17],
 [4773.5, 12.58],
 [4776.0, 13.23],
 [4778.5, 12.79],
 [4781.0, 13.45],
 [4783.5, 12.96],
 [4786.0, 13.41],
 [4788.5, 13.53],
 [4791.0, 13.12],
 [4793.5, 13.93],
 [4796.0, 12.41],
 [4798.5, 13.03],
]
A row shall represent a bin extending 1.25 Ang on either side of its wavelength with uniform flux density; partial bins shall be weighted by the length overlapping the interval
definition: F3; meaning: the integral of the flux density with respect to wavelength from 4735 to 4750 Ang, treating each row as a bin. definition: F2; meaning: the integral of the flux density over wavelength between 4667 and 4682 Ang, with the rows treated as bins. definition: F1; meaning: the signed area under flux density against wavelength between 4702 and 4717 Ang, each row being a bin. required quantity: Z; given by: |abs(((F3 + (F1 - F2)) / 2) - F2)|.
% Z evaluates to 76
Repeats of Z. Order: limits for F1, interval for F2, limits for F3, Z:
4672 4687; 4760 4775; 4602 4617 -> 100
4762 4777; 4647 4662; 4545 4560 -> 102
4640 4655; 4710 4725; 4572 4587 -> 112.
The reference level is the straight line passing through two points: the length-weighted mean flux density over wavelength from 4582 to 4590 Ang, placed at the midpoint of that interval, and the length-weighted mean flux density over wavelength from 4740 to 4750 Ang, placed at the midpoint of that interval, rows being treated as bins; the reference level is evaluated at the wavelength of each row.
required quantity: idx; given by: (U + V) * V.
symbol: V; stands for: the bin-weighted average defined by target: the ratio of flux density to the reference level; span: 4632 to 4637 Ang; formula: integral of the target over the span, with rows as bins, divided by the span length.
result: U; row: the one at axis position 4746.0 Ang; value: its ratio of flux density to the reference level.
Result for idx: 2.00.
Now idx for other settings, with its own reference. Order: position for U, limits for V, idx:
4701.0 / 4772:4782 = 1.82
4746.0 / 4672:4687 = 1.88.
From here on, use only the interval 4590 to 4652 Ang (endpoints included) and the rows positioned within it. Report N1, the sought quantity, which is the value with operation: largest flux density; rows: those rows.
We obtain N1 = 14.19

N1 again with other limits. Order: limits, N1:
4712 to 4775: 14.53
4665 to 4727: 14.53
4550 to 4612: 13.35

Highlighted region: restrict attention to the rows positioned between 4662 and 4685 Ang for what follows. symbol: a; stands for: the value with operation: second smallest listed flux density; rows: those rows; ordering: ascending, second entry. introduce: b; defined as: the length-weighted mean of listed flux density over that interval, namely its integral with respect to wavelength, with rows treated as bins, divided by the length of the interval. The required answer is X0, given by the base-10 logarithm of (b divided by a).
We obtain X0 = 0.015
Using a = 11.69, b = 12.1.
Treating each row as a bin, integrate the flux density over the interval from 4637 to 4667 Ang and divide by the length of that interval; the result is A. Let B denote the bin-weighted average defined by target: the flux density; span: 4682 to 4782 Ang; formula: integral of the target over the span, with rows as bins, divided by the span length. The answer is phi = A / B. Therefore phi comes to 0.970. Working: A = 12.48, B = 12.9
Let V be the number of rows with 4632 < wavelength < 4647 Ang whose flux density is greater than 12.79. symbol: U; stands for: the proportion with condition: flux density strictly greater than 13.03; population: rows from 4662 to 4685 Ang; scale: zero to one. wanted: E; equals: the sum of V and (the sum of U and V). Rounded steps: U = 0.0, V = 1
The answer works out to 2.0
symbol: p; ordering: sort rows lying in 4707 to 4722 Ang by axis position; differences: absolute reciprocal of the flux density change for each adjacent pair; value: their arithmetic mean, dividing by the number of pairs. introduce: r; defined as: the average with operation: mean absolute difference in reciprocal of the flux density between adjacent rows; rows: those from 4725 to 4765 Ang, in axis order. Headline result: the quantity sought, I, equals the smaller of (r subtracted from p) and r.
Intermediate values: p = 0.0061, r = 0.0038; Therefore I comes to 0.002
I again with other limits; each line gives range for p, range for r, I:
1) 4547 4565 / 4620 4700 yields 0.000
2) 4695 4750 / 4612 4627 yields 0.002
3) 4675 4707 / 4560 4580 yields 0.001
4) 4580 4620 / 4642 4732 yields -0.002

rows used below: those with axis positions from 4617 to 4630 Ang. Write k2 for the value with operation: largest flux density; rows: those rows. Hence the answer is 14.19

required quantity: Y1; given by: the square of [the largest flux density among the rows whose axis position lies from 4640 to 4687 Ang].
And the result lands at 186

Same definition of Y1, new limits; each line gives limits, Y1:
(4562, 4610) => 178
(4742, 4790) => 195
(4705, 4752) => 211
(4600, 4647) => 201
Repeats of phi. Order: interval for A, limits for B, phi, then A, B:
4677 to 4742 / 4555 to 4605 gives 1.029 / 12.66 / 12.3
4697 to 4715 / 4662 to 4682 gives 1.018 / 12.27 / 12.1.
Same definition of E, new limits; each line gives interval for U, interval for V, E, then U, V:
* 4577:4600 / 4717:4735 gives 8.0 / 0.0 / 4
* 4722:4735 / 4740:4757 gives 10.4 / 0.4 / 5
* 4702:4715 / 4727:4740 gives 6.2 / 0.2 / 3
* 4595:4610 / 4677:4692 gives 0.3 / 0.3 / 0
